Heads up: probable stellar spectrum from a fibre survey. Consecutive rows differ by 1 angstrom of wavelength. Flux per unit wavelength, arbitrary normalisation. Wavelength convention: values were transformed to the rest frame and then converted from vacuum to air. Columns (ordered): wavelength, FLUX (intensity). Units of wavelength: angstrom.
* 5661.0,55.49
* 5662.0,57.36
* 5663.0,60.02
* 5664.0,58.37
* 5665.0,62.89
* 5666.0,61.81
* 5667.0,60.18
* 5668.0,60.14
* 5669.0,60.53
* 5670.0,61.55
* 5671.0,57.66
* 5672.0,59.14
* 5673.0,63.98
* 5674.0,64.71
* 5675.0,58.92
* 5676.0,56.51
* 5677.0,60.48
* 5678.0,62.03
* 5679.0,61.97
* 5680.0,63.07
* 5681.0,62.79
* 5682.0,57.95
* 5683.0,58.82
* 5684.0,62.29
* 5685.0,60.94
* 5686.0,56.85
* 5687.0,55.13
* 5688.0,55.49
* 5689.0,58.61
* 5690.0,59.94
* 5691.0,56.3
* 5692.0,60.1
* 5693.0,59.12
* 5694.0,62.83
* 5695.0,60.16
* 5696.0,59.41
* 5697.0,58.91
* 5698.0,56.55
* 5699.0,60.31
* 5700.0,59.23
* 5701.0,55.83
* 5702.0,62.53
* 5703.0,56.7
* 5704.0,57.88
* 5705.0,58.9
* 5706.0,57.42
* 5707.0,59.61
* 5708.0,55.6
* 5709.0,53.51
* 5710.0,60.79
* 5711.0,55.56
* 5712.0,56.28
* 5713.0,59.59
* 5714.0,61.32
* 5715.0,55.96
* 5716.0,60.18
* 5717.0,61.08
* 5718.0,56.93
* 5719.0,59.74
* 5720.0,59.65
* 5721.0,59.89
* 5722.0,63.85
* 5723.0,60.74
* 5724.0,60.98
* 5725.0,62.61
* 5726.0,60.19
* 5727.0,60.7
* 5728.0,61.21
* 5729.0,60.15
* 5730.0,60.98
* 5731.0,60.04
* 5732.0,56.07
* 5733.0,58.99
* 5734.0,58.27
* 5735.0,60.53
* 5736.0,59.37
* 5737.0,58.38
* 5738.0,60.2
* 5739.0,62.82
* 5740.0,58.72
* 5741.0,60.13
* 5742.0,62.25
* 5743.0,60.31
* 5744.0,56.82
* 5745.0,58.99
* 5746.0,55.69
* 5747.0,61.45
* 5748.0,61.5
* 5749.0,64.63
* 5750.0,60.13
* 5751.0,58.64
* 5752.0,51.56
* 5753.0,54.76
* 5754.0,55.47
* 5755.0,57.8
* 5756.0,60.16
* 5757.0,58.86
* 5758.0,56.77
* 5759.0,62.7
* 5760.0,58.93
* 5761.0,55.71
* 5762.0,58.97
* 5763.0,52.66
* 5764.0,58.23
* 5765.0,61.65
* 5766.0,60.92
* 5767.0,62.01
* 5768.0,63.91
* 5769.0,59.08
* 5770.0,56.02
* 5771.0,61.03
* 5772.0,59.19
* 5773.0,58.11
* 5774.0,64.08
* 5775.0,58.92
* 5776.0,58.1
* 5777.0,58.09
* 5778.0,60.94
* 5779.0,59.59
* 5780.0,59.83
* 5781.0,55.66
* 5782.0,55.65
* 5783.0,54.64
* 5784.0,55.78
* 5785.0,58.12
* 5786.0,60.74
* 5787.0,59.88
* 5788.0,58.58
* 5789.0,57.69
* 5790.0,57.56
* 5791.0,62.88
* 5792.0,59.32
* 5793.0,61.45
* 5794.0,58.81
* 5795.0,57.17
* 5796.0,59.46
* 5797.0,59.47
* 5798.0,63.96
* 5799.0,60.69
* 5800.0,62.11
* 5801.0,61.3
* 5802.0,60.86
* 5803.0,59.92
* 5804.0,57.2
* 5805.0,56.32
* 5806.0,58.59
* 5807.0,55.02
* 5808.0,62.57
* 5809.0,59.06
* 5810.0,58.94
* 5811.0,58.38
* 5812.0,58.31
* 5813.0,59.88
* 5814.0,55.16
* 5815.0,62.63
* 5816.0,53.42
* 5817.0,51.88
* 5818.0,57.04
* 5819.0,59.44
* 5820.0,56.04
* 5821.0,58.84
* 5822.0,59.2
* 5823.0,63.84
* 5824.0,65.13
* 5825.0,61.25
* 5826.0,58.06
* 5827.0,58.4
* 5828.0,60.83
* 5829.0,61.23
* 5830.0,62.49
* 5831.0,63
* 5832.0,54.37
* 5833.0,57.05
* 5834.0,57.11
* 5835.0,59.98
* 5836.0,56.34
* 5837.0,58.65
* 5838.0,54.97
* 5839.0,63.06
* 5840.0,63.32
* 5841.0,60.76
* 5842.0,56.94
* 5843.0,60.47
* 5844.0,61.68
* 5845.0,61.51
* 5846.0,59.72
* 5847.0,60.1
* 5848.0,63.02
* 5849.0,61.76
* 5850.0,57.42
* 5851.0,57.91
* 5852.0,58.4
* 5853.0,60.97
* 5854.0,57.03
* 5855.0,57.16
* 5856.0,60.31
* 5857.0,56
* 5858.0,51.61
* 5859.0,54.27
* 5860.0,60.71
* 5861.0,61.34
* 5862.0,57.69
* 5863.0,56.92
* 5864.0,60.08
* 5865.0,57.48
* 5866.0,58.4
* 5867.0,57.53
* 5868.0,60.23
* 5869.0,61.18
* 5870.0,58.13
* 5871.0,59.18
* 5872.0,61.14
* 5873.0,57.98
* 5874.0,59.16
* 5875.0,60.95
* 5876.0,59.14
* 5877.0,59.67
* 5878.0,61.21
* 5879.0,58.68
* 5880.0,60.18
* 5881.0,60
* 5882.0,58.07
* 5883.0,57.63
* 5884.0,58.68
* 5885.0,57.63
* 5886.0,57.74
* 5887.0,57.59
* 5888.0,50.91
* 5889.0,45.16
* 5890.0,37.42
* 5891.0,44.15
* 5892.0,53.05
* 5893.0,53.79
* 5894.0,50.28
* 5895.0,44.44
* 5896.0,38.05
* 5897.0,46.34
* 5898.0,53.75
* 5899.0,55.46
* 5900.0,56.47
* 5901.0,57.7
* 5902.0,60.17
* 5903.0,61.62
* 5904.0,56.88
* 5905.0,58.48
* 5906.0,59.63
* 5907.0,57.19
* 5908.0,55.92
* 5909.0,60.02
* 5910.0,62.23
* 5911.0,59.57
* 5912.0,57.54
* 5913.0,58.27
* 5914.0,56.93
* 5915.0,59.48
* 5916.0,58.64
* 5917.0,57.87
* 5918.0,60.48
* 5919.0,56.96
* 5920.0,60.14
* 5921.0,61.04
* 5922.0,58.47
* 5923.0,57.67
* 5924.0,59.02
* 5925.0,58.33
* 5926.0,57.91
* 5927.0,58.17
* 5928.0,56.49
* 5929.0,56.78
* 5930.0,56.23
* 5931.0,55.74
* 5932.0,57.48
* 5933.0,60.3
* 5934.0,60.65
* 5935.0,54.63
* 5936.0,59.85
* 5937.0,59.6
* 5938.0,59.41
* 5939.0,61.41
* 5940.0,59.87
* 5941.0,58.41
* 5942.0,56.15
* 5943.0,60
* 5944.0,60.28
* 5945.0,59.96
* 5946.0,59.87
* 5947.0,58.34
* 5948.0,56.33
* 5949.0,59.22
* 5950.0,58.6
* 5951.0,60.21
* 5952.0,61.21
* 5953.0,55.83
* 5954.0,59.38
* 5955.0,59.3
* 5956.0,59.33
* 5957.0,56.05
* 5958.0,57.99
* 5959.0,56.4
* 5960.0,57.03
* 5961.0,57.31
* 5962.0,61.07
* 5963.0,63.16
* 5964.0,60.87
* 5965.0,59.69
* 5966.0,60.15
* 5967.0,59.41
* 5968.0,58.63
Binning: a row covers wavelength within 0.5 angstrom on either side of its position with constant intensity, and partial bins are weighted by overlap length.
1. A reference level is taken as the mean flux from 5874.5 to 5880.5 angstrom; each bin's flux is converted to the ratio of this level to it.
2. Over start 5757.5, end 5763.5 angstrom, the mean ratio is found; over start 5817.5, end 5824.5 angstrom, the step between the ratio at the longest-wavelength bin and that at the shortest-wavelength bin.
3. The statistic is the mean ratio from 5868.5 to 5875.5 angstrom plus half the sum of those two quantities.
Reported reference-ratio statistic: 1.46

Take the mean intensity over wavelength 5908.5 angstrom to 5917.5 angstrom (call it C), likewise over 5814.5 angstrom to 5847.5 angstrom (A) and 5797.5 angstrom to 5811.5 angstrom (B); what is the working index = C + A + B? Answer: 178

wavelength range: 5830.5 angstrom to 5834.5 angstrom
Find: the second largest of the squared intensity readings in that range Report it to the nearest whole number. 3262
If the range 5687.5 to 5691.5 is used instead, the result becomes 3435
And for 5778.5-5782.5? 3551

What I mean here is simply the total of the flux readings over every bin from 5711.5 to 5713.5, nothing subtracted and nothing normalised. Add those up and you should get 116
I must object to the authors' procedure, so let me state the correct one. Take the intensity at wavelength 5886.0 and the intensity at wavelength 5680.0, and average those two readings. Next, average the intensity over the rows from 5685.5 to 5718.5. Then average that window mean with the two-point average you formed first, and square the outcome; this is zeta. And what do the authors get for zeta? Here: 3524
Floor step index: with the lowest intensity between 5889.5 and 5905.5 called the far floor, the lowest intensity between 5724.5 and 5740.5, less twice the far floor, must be -19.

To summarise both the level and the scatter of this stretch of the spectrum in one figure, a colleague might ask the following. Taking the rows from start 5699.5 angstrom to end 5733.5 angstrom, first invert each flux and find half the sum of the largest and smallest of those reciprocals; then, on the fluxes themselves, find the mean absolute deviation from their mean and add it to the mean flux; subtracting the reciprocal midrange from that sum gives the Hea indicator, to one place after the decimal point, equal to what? 61.1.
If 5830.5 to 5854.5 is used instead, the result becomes 61.6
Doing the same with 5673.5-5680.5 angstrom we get 63.2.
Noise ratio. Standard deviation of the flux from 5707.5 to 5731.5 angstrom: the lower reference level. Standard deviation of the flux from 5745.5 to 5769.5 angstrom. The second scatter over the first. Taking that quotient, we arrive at 1.3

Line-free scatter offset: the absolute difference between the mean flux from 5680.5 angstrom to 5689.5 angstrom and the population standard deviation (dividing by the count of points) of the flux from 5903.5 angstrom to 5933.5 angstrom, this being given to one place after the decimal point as 57.2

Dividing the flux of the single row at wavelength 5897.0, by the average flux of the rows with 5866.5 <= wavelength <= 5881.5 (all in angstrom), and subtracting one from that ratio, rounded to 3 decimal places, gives -0.223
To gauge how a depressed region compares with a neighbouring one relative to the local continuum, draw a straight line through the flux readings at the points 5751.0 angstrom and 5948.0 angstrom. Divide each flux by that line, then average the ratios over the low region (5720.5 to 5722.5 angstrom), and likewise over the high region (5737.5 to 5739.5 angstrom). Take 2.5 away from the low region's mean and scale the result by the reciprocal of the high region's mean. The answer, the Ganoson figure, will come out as -1.387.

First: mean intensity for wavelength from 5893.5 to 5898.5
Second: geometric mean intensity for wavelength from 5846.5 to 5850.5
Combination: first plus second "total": 107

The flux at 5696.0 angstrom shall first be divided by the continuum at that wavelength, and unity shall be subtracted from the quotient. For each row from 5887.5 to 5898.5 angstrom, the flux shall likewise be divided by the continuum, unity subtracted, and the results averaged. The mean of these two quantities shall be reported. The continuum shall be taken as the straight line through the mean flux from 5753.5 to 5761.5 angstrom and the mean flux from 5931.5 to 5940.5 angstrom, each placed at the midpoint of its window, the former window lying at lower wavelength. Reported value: -0.09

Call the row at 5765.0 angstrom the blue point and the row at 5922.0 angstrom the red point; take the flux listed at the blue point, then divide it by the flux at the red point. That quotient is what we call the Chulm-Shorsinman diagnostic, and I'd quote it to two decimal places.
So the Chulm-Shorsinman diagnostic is 1.05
